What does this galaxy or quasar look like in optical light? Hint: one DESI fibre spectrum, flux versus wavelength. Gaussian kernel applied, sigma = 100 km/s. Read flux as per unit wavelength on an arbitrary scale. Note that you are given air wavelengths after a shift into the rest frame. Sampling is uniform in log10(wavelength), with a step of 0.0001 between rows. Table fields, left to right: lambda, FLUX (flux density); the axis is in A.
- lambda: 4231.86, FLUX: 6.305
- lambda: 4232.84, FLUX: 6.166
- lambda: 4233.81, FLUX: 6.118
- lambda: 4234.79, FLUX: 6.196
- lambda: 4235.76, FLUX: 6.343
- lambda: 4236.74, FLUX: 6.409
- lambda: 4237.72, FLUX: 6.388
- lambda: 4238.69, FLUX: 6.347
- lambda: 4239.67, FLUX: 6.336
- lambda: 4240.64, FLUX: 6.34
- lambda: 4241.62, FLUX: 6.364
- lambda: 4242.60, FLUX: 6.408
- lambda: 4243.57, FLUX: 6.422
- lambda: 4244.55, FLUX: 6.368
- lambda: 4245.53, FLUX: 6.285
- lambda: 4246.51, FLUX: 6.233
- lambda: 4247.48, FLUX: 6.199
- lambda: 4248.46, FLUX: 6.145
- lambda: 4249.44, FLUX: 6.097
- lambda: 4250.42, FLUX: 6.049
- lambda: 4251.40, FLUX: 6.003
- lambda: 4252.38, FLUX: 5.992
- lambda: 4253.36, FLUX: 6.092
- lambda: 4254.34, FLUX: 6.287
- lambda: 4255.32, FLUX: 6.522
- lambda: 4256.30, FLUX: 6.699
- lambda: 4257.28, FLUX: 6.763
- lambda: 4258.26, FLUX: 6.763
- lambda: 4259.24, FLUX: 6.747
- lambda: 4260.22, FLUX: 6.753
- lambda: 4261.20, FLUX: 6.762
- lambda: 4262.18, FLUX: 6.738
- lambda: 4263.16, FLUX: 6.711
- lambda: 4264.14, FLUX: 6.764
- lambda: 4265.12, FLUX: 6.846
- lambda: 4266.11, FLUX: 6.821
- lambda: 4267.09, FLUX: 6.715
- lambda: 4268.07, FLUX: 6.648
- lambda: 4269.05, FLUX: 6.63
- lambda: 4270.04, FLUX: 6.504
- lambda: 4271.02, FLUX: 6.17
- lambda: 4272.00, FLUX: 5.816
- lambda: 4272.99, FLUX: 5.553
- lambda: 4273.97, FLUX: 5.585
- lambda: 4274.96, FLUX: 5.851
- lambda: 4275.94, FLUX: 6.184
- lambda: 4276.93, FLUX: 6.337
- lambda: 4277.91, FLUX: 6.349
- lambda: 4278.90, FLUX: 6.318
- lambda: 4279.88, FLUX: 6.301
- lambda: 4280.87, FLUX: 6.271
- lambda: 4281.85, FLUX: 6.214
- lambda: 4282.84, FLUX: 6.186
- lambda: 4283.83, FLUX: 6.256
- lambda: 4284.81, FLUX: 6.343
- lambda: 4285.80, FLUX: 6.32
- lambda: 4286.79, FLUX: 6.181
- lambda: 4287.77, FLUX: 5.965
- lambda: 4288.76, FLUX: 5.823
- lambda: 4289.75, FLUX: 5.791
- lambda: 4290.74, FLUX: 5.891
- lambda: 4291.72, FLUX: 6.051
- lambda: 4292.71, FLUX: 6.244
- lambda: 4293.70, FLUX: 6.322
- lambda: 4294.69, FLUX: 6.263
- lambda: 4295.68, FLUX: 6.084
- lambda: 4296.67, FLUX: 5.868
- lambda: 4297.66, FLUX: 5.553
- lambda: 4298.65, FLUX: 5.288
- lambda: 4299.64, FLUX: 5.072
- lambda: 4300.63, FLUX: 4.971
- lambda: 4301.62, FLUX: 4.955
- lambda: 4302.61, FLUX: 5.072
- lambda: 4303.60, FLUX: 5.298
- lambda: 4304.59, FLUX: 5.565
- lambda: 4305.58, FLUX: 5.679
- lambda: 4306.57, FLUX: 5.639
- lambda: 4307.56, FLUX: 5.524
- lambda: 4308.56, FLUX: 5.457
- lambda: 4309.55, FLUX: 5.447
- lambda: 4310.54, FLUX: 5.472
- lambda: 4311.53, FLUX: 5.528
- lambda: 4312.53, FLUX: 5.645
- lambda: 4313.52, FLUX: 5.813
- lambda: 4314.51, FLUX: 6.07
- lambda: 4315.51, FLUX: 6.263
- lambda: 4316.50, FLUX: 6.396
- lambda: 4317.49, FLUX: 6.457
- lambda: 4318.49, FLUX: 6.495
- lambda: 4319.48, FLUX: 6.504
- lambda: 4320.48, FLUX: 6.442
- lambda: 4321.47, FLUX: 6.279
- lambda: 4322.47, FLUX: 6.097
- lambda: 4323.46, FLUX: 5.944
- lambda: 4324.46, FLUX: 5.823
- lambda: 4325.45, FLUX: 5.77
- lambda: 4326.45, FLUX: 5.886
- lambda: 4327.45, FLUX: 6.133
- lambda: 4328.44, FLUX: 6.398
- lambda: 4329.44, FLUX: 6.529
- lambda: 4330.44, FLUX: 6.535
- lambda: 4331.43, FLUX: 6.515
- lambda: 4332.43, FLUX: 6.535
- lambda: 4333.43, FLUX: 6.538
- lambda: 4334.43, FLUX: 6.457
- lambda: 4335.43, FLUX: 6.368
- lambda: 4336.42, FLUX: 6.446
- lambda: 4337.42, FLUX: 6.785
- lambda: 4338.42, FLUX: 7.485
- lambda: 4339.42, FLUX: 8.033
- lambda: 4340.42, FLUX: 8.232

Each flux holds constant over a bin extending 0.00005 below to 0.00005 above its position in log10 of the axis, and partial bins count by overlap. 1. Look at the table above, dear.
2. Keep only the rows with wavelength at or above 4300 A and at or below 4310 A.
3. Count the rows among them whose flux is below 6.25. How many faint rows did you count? 10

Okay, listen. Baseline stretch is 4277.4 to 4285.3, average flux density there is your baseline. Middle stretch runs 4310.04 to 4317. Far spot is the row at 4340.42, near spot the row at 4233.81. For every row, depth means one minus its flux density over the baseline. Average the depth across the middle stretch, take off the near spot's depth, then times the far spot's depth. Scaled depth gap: -0.012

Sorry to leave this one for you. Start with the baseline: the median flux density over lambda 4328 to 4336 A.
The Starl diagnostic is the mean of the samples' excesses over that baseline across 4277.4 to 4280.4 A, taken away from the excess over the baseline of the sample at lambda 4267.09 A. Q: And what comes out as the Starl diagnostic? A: 0.4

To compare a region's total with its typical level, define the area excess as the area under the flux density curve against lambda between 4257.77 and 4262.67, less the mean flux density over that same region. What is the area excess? 26.4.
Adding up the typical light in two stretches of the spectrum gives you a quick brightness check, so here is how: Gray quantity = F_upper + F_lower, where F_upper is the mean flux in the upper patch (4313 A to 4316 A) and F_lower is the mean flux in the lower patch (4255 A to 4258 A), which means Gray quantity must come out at 12.7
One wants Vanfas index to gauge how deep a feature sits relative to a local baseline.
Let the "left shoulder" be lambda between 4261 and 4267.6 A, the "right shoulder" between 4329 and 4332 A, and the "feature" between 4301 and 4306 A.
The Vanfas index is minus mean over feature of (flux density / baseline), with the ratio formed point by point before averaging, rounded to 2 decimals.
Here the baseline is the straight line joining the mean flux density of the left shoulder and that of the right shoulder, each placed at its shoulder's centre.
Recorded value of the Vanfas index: -0.80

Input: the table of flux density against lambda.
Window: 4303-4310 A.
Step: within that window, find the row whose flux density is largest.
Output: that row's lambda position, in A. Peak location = 4305.58 A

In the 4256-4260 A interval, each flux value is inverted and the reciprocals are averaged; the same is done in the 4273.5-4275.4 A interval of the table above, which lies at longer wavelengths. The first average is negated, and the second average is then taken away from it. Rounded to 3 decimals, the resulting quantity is -0.323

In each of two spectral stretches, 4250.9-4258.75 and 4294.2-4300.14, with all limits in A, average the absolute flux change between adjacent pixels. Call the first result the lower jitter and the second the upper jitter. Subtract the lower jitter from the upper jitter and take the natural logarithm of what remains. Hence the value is -2.1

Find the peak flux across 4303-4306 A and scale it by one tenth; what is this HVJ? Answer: 0.57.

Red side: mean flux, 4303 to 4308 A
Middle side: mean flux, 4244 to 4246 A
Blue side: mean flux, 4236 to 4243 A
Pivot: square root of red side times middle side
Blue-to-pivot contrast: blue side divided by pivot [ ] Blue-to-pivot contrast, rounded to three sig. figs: 1.08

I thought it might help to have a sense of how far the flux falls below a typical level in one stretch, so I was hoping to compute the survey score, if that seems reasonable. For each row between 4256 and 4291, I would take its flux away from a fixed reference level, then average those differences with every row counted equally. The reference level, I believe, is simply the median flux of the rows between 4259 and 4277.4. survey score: 0.30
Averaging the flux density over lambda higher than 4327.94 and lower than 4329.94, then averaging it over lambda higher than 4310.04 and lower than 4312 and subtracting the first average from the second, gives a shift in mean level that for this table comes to -1.0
